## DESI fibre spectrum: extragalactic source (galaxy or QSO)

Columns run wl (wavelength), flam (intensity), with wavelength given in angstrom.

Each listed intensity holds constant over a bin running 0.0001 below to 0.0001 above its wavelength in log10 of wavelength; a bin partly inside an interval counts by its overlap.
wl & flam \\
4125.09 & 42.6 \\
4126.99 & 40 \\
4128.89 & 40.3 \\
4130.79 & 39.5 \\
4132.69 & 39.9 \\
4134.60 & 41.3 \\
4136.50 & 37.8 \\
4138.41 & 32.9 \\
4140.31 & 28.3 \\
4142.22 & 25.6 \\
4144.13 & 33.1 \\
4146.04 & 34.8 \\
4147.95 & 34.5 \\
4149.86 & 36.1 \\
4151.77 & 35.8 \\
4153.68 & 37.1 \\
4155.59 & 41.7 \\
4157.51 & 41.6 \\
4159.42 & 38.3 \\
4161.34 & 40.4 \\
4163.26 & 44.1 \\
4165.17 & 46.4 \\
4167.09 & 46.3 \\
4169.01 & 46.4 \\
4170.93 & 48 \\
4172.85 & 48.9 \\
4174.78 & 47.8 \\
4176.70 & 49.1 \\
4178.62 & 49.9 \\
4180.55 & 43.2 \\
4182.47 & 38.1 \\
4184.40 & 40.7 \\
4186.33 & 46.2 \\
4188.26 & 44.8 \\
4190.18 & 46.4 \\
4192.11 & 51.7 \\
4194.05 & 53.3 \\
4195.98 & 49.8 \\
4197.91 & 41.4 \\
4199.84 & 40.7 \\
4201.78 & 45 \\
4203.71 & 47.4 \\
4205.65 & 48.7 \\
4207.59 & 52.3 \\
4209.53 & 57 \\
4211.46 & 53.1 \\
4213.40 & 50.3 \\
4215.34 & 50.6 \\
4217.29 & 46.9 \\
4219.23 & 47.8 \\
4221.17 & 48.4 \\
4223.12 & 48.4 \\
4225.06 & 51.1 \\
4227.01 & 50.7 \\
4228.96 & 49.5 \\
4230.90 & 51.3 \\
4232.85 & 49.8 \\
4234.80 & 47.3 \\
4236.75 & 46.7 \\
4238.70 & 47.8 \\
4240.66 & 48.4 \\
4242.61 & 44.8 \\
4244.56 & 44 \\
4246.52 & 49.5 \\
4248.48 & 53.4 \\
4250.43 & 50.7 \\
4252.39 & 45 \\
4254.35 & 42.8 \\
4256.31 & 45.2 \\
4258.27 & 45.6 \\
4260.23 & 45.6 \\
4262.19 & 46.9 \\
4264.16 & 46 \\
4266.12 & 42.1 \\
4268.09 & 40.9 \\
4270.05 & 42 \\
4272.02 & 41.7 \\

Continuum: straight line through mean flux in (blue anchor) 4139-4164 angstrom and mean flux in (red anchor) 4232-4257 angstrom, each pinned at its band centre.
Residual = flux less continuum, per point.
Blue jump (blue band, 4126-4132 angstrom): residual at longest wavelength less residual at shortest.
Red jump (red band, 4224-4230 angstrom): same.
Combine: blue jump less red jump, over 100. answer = 0.01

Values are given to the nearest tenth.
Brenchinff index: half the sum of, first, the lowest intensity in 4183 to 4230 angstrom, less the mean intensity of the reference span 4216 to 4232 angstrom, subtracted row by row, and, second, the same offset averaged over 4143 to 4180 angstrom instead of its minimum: -7.9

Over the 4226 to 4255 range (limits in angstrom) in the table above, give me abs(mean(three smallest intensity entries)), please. 44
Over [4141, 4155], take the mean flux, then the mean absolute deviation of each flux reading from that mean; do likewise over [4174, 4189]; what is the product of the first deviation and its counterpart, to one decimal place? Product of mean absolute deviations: 8.4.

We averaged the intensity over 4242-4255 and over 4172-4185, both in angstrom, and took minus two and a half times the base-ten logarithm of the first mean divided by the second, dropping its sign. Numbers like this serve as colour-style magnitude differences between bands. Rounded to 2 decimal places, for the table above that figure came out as 0.04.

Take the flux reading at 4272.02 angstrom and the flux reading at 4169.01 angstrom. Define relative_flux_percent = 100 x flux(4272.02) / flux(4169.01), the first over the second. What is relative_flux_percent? 90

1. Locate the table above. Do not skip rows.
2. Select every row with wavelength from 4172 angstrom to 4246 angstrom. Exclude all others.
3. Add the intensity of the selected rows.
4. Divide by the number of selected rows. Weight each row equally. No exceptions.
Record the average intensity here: 48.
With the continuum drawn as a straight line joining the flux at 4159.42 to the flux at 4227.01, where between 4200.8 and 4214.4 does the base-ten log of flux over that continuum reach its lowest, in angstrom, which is 4201.78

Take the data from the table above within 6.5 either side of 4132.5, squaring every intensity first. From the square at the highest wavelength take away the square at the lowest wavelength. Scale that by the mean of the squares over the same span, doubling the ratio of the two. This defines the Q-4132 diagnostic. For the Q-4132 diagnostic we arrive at -0.68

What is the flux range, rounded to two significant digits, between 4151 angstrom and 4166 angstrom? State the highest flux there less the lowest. 11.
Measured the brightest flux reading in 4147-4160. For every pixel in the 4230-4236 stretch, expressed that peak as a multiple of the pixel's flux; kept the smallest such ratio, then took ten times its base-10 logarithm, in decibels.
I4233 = -0.90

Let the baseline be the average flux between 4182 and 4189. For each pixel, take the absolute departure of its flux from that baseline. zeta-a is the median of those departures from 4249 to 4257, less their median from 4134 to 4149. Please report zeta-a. -6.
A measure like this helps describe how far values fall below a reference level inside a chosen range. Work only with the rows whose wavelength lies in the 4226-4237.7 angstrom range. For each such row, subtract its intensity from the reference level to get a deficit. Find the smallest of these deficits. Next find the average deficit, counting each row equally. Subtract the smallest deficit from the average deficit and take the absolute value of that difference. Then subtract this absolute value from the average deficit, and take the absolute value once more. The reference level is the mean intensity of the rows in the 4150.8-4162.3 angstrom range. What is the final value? 12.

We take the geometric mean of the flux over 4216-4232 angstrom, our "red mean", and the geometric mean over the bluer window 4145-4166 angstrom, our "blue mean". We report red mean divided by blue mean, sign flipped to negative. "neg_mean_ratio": -1.26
